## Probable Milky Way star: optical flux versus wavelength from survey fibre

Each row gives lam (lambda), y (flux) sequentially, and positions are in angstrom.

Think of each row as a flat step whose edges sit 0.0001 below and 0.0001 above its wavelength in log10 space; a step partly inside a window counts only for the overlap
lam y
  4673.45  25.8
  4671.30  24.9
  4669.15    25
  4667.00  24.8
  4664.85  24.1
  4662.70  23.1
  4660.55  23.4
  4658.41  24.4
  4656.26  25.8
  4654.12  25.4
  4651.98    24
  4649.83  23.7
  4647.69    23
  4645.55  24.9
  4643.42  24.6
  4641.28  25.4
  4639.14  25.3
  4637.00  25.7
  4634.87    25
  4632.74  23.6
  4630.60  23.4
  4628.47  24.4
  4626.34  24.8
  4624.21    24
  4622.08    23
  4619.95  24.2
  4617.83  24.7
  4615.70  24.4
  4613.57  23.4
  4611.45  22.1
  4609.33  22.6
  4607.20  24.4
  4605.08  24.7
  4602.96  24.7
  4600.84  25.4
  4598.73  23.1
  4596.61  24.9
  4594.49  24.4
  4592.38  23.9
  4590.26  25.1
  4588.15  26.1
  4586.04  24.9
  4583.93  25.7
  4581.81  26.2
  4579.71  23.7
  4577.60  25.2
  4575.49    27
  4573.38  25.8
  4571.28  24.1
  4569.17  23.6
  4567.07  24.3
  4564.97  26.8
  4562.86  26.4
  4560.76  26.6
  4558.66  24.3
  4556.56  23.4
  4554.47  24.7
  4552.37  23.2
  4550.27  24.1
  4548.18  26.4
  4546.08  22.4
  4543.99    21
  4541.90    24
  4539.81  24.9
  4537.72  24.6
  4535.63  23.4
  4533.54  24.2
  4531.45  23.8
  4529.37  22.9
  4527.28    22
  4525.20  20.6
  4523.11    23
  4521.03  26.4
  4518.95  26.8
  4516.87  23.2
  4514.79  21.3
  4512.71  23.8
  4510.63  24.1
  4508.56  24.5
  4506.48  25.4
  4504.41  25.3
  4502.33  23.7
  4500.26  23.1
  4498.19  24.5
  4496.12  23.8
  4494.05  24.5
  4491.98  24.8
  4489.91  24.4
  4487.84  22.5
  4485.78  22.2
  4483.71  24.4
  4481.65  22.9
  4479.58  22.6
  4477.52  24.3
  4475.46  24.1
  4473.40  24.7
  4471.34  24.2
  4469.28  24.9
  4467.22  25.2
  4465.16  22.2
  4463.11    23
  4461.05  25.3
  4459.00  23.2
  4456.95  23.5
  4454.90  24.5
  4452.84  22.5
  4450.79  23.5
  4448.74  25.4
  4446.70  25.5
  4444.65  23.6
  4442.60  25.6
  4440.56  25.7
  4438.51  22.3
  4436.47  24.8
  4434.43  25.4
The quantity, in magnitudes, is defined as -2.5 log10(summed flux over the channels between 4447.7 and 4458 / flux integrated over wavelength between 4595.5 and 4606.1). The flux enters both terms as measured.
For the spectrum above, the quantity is 0.85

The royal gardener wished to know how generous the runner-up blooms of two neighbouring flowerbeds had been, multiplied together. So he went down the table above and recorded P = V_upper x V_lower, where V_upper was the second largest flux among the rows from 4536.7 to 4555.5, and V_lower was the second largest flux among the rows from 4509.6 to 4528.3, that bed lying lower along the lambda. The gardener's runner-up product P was 657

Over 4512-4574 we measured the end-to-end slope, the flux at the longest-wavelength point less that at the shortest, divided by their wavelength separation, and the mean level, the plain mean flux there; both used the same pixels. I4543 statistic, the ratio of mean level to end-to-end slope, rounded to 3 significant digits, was 730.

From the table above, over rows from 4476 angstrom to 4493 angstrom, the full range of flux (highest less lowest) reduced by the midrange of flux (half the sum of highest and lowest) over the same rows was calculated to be -20.9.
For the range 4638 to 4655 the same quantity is -21.8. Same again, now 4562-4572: -22.0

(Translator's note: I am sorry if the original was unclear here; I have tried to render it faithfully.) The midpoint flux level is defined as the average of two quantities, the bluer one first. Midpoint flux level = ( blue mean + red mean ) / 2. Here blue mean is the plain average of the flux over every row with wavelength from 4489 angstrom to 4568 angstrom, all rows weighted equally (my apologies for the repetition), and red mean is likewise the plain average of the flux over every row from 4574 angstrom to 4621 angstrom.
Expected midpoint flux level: 24.4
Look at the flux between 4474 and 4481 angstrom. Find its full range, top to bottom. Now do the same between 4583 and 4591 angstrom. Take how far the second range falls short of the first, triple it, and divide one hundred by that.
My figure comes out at 67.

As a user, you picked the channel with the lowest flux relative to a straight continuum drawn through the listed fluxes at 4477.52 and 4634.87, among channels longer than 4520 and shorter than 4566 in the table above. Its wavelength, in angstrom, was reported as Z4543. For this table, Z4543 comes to 4525.20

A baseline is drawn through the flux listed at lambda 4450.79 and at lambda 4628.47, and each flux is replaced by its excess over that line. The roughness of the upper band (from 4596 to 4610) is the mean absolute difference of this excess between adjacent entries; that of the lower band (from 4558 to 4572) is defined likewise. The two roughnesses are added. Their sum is 2.3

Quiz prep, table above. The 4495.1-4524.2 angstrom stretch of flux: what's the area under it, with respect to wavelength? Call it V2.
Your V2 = 704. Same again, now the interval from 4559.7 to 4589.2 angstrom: 751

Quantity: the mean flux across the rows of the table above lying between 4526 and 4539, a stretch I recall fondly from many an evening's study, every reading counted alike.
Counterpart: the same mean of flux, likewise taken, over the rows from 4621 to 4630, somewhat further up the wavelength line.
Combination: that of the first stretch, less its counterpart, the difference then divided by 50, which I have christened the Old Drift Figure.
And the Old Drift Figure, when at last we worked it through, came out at -0.011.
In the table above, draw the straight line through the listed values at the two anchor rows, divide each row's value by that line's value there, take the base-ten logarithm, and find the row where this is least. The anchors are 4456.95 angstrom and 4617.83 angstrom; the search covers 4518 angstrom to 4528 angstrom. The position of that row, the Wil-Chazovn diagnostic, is 4525.20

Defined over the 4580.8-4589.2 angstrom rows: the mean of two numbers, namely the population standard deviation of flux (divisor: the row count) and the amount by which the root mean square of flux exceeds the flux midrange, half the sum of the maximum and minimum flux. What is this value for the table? 0.35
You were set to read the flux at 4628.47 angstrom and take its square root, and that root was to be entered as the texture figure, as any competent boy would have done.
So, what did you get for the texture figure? 4.94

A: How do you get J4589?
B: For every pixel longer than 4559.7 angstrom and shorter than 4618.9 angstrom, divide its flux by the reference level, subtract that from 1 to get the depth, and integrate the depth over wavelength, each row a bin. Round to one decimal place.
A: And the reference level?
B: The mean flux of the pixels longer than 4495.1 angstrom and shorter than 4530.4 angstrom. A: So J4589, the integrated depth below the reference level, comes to -2.5 angstrom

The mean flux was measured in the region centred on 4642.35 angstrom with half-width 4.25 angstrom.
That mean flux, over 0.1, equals 251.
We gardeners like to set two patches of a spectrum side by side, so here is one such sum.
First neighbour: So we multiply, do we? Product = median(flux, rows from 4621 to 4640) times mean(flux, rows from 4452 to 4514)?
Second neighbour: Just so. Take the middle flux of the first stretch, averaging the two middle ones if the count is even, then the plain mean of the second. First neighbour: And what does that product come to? 584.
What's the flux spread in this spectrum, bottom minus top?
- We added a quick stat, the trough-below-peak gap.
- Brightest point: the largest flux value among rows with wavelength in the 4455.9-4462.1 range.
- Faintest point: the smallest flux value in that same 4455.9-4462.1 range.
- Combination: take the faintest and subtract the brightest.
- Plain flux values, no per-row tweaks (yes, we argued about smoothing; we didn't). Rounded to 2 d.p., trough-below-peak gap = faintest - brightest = -2.10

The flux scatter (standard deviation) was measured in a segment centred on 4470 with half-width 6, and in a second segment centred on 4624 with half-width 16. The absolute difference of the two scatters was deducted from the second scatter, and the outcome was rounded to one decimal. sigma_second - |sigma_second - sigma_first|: 1.0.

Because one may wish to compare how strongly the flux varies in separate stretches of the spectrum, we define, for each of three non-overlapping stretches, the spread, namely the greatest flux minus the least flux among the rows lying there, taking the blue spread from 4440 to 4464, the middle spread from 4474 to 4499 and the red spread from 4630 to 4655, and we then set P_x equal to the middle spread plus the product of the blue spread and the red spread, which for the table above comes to 11.2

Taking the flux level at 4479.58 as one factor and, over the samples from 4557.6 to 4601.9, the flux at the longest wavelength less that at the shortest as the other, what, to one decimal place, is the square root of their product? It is 5.0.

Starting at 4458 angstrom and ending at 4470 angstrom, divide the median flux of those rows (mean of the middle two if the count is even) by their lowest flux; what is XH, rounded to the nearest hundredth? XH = 1.08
